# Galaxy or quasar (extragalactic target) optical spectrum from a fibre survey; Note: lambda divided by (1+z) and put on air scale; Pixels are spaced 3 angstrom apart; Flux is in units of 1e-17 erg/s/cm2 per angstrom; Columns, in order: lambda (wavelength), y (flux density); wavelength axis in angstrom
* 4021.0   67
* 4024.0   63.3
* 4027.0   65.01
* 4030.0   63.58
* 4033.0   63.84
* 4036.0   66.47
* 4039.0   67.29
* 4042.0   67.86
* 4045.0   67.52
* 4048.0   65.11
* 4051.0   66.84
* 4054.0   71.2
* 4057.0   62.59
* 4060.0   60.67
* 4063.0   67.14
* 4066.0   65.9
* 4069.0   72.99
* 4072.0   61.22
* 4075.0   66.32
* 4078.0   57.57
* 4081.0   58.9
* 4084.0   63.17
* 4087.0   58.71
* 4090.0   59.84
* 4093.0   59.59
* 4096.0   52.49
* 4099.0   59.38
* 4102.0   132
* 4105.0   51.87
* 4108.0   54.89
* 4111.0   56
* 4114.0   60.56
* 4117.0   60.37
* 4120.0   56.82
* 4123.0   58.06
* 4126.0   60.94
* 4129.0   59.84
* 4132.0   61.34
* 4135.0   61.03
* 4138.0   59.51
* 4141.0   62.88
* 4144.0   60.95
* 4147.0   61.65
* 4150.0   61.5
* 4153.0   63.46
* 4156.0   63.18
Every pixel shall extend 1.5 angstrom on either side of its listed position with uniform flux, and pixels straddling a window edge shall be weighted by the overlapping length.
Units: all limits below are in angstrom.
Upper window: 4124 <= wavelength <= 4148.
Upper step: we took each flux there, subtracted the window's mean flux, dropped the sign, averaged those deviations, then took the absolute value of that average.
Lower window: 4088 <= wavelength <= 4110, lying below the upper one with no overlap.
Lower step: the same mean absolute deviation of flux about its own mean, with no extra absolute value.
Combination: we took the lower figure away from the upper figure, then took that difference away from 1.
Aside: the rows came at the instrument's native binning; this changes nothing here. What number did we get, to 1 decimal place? 18.8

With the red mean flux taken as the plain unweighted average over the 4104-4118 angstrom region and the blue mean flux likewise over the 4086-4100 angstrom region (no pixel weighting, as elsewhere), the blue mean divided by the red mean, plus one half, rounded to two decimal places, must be 1.52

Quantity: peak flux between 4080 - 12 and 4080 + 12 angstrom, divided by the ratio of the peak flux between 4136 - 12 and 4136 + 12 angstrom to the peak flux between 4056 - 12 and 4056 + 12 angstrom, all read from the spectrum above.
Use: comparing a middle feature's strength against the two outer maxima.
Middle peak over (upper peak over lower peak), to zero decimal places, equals 83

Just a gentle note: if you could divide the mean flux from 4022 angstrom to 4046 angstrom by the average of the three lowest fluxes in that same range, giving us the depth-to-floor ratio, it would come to 1.03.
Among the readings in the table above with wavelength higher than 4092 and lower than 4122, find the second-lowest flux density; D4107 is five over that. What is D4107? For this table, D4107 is 0.095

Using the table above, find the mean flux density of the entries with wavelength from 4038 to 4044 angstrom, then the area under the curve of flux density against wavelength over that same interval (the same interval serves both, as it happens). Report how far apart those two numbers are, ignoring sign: 338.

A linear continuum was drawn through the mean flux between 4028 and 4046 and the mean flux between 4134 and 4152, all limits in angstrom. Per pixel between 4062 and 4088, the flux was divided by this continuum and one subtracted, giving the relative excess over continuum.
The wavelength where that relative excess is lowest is 4078.0 angstrom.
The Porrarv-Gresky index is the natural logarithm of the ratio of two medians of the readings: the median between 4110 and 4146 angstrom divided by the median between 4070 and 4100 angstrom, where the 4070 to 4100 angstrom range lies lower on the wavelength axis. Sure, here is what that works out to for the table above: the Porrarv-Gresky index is 0.016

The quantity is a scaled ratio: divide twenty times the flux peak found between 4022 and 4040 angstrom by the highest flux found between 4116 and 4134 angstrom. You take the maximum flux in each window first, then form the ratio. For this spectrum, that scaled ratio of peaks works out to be 22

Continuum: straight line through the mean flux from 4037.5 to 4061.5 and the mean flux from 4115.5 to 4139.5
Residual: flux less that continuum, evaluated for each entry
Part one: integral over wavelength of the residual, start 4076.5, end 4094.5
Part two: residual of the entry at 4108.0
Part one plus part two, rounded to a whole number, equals -70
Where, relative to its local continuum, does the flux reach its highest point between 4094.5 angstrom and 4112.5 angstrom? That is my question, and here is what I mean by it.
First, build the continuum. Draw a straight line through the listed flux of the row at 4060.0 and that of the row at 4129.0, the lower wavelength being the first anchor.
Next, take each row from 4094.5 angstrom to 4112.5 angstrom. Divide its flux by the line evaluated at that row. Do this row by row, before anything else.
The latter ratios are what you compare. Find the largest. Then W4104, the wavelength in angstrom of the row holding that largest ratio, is 4102.0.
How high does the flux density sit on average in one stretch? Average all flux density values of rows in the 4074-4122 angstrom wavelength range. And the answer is 63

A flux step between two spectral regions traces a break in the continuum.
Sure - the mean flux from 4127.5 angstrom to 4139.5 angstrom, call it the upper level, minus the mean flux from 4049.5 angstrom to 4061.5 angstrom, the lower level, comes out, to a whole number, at -5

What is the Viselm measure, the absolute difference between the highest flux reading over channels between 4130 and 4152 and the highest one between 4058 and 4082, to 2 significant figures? 10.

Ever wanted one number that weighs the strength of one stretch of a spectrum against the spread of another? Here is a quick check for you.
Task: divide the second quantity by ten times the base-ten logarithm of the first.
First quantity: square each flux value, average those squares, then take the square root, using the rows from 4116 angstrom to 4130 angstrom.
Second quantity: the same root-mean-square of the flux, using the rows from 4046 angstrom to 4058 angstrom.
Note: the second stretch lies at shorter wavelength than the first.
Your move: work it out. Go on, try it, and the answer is 3.75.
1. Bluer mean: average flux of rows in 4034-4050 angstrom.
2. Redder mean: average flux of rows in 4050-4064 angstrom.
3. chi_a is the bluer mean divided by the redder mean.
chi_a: 1.02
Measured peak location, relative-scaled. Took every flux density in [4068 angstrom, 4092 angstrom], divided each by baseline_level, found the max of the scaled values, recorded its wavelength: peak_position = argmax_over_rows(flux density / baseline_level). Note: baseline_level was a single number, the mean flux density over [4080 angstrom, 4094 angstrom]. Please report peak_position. 4069.0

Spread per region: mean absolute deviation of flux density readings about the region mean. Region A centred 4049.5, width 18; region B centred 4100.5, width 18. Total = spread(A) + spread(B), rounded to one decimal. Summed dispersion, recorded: 23.2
